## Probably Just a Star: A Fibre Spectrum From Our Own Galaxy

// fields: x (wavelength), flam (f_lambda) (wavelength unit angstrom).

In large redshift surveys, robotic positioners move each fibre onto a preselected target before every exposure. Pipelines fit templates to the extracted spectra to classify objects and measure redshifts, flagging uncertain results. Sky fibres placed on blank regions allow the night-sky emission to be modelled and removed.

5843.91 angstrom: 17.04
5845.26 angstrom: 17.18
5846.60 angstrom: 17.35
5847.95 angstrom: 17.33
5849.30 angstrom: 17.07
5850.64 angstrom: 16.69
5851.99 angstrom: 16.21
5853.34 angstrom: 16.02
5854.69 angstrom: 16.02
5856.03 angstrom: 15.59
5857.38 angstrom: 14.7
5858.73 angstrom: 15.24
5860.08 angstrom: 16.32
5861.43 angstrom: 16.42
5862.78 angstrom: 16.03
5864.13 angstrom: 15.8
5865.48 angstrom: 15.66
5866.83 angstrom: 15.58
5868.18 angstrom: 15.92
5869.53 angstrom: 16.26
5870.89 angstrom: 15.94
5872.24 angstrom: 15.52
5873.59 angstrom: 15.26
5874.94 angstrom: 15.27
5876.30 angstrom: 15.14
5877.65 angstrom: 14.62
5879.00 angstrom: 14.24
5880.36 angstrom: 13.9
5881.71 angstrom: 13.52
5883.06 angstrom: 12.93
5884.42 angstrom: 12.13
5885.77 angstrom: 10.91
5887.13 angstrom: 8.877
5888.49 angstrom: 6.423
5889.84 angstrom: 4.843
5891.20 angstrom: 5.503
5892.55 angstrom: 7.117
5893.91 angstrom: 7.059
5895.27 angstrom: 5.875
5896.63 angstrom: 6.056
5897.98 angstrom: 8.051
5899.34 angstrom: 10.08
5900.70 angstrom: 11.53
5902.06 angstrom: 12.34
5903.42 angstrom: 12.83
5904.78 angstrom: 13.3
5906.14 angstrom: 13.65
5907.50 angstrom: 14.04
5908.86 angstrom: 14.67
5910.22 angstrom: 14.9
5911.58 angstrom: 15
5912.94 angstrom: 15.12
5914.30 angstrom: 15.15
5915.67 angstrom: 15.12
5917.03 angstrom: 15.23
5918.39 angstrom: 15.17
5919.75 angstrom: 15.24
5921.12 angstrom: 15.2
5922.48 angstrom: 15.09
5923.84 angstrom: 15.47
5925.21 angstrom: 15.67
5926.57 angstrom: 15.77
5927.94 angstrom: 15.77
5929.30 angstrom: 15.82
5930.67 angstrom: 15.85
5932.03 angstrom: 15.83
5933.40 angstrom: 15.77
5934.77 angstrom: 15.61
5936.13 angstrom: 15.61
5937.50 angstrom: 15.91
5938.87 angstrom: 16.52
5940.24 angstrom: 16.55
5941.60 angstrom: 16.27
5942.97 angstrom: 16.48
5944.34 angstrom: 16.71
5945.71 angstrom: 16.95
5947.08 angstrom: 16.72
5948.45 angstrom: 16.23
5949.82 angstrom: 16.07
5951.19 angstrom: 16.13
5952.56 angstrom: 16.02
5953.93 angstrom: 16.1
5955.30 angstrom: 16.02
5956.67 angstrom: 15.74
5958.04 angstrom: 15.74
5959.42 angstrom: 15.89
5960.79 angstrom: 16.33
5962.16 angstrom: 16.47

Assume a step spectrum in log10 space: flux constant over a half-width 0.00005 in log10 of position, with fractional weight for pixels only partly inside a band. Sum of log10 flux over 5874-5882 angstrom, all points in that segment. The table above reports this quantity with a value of 6.96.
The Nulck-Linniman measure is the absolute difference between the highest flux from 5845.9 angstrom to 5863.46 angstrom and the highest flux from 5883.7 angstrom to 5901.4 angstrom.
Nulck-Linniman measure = 5.2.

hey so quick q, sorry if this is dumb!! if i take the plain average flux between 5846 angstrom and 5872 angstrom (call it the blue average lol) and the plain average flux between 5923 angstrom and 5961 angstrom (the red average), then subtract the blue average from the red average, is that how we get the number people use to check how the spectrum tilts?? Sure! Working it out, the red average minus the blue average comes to 0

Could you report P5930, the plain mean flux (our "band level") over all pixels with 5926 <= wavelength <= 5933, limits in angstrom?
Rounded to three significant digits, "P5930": 15.8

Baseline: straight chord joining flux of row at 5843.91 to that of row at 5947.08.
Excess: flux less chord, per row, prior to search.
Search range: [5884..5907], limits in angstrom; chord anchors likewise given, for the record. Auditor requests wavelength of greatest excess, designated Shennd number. 5906.14 angstrom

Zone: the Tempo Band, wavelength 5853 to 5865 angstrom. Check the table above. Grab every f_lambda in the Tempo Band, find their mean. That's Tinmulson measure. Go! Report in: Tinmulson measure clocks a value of 16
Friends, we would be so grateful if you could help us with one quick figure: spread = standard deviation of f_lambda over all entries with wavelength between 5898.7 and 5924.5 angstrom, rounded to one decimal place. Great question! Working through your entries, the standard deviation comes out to 1.5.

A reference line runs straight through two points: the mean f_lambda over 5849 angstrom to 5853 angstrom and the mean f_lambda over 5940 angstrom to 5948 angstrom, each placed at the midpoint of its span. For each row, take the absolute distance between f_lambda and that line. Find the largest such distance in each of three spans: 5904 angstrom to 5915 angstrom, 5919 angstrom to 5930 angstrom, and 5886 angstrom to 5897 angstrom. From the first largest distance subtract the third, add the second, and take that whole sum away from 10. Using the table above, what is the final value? 17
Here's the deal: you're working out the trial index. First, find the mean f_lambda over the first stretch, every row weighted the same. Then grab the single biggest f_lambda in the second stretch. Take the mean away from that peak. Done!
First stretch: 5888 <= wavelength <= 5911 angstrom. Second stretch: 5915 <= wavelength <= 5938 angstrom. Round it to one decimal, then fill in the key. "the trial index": 6.0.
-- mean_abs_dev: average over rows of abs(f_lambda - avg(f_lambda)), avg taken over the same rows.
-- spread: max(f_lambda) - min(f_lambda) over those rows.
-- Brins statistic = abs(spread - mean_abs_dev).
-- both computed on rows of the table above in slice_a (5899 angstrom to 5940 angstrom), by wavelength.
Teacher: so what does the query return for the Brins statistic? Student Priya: 5.4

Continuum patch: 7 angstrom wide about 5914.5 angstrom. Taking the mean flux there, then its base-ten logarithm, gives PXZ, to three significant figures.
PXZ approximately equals 1.18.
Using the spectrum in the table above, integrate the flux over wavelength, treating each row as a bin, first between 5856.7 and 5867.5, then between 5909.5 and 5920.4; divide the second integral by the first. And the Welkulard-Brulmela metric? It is 1.0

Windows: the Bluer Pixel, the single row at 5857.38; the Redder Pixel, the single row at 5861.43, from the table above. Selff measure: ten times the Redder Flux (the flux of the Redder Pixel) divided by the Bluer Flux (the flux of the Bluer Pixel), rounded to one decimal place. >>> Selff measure 11.2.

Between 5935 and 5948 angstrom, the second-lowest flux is 15.91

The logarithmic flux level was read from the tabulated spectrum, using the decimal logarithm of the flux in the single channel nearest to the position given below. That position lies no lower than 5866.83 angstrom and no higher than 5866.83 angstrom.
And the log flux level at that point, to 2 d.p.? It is 1.19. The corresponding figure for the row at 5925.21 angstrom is 1.20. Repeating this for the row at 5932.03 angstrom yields 1.20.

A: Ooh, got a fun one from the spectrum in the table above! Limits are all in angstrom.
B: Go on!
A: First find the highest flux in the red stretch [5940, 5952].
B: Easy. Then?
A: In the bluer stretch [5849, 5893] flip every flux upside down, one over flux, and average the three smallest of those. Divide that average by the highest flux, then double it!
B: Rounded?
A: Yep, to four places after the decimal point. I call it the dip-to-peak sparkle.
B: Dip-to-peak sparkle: 0.0071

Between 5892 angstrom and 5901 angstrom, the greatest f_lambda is 11.53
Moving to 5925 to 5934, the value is 15.85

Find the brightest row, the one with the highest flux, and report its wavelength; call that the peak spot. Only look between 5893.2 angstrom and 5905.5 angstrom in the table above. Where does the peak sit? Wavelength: 5904.78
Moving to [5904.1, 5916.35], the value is 5914.30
